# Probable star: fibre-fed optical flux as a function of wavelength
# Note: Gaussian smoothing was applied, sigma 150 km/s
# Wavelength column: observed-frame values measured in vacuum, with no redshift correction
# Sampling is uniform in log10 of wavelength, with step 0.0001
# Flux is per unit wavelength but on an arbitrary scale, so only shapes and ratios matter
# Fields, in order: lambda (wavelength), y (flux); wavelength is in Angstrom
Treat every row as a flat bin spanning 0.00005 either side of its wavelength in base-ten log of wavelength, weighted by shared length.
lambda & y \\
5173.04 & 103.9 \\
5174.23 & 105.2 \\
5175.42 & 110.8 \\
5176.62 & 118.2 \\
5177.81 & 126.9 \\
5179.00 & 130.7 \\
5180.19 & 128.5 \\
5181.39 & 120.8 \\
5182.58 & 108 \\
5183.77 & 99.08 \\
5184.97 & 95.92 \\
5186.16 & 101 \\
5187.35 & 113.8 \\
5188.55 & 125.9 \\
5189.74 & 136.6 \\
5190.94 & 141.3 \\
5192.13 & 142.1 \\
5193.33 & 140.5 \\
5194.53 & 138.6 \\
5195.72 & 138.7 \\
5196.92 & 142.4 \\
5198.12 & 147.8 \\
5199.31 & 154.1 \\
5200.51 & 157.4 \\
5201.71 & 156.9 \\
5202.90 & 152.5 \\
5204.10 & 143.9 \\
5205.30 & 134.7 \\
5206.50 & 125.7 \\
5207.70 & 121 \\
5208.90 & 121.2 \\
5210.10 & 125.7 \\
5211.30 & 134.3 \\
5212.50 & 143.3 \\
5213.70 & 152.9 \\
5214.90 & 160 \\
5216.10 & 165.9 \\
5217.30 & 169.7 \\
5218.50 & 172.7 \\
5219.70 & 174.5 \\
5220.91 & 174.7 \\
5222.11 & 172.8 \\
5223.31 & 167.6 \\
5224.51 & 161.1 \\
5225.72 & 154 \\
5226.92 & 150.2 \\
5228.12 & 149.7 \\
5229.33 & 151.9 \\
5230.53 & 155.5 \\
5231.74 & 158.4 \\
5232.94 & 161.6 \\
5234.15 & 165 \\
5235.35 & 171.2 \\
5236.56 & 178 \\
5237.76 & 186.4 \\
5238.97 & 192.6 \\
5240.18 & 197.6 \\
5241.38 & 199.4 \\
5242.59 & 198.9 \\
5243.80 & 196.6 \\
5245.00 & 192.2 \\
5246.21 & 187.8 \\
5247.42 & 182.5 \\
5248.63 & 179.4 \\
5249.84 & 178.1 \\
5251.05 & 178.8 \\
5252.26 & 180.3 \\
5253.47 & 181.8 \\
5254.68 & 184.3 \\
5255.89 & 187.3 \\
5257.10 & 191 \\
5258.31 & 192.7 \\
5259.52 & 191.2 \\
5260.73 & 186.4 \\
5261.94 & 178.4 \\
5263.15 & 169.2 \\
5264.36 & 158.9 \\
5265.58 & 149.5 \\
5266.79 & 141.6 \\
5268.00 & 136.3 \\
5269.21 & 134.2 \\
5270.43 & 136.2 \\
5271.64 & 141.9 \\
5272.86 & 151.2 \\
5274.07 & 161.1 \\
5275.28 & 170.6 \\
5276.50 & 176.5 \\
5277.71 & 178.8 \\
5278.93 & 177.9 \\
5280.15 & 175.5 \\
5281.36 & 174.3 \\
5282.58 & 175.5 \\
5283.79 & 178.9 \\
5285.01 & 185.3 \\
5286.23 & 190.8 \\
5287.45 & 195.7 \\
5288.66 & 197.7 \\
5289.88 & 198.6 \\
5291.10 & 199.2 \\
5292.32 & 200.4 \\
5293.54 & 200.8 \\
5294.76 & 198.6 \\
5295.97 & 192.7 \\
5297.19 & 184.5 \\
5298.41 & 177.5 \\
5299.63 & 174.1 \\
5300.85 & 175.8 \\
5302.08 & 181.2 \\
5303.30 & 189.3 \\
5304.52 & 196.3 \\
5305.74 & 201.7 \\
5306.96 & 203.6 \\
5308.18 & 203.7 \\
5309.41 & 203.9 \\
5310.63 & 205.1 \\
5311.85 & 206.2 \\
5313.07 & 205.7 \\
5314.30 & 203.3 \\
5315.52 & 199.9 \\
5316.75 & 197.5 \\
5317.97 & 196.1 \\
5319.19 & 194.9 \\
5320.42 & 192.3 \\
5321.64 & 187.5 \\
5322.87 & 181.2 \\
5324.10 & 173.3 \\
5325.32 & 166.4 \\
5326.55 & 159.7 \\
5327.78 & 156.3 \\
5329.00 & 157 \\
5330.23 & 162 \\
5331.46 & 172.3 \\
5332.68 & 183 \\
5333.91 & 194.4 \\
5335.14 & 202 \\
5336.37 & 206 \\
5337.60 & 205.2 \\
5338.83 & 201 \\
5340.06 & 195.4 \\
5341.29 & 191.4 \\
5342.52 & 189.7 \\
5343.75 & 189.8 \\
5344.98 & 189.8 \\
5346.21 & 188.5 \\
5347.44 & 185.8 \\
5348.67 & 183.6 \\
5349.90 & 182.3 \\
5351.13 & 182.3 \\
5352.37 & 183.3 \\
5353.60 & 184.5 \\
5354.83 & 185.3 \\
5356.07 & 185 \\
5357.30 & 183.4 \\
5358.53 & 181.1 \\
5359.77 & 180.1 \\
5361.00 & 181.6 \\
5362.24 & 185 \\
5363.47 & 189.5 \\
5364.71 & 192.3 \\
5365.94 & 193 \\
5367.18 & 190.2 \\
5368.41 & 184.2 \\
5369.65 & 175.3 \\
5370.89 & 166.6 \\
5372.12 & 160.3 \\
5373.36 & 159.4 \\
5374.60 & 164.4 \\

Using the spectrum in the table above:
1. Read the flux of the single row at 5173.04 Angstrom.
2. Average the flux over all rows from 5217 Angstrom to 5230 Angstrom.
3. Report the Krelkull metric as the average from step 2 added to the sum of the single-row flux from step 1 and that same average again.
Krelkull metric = 431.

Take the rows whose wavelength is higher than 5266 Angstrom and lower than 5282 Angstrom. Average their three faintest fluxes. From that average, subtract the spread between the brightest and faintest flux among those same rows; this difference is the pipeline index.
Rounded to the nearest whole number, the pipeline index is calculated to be 91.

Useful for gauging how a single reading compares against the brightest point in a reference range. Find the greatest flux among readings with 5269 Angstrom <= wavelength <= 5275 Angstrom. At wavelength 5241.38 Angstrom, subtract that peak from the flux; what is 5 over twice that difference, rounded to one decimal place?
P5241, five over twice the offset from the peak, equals 0.1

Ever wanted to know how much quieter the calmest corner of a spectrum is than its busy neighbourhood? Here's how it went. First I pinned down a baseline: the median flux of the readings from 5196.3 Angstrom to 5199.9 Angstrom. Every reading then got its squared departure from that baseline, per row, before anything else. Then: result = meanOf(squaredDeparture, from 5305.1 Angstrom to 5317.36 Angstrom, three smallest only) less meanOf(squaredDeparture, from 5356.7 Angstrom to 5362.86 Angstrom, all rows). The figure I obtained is 1507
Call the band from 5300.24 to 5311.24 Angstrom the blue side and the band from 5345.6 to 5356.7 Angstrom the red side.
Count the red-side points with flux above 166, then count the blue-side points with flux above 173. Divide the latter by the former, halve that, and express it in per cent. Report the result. 50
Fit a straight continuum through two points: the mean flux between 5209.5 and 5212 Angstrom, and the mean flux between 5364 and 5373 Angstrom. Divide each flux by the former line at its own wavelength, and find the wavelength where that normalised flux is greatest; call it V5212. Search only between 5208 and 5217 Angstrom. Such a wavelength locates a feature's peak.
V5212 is 5216.10 Angstrom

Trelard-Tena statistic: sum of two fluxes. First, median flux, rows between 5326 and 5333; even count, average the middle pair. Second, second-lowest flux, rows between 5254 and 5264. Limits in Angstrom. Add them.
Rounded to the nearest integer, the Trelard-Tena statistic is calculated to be 339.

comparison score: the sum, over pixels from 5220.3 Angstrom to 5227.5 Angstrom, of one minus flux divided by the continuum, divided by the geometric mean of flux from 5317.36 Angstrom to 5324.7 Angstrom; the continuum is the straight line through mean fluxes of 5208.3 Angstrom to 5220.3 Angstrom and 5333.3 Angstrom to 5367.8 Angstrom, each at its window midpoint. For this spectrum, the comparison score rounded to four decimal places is -0.0018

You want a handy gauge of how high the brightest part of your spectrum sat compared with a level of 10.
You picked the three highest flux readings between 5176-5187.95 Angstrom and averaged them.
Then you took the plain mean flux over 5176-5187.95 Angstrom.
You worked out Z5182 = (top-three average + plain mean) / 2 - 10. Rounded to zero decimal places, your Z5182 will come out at 111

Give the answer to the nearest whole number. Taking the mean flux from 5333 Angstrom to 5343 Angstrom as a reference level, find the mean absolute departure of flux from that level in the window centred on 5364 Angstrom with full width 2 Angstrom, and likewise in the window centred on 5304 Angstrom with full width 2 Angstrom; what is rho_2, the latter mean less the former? -2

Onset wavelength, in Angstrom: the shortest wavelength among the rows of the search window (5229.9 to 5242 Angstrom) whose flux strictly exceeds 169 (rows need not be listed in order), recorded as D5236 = 5235.35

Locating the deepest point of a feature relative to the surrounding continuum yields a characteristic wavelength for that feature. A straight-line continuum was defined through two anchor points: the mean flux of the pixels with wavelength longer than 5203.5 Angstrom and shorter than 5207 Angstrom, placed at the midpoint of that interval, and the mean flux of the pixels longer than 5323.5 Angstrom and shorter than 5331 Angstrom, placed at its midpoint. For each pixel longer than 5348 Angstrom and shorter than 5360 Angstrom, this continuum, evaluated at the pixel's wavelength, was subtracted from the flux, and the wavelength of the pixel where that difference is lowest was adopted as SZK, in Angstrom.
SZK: 5359.77 Angstrom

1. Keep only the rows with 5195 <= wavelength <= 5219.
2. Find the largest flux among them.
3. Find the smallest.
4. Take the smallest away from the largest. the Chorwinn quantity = 52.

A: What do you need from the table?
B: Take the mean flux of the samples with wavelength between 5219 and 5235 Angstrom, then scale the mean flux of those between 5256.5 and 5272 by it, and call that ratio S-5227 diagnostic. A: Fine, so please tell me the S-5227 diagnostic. 1.01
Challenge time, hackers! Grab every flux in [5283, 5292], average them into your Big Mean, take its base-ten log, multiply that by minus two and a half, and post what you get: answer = -5.71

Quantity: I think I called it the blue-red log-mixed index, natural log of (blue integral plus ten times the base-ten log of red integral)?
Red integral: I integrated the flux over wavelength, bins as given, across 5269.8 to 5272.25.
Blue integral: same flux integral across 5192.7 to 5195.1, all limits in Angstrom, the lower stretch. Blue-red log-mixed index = 5.88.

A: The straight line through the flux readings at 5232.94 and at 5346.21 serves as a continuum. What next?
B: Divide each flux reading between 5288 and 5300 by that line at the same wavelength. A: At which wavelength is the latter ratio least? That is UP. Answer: 5299.63 Angstrom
